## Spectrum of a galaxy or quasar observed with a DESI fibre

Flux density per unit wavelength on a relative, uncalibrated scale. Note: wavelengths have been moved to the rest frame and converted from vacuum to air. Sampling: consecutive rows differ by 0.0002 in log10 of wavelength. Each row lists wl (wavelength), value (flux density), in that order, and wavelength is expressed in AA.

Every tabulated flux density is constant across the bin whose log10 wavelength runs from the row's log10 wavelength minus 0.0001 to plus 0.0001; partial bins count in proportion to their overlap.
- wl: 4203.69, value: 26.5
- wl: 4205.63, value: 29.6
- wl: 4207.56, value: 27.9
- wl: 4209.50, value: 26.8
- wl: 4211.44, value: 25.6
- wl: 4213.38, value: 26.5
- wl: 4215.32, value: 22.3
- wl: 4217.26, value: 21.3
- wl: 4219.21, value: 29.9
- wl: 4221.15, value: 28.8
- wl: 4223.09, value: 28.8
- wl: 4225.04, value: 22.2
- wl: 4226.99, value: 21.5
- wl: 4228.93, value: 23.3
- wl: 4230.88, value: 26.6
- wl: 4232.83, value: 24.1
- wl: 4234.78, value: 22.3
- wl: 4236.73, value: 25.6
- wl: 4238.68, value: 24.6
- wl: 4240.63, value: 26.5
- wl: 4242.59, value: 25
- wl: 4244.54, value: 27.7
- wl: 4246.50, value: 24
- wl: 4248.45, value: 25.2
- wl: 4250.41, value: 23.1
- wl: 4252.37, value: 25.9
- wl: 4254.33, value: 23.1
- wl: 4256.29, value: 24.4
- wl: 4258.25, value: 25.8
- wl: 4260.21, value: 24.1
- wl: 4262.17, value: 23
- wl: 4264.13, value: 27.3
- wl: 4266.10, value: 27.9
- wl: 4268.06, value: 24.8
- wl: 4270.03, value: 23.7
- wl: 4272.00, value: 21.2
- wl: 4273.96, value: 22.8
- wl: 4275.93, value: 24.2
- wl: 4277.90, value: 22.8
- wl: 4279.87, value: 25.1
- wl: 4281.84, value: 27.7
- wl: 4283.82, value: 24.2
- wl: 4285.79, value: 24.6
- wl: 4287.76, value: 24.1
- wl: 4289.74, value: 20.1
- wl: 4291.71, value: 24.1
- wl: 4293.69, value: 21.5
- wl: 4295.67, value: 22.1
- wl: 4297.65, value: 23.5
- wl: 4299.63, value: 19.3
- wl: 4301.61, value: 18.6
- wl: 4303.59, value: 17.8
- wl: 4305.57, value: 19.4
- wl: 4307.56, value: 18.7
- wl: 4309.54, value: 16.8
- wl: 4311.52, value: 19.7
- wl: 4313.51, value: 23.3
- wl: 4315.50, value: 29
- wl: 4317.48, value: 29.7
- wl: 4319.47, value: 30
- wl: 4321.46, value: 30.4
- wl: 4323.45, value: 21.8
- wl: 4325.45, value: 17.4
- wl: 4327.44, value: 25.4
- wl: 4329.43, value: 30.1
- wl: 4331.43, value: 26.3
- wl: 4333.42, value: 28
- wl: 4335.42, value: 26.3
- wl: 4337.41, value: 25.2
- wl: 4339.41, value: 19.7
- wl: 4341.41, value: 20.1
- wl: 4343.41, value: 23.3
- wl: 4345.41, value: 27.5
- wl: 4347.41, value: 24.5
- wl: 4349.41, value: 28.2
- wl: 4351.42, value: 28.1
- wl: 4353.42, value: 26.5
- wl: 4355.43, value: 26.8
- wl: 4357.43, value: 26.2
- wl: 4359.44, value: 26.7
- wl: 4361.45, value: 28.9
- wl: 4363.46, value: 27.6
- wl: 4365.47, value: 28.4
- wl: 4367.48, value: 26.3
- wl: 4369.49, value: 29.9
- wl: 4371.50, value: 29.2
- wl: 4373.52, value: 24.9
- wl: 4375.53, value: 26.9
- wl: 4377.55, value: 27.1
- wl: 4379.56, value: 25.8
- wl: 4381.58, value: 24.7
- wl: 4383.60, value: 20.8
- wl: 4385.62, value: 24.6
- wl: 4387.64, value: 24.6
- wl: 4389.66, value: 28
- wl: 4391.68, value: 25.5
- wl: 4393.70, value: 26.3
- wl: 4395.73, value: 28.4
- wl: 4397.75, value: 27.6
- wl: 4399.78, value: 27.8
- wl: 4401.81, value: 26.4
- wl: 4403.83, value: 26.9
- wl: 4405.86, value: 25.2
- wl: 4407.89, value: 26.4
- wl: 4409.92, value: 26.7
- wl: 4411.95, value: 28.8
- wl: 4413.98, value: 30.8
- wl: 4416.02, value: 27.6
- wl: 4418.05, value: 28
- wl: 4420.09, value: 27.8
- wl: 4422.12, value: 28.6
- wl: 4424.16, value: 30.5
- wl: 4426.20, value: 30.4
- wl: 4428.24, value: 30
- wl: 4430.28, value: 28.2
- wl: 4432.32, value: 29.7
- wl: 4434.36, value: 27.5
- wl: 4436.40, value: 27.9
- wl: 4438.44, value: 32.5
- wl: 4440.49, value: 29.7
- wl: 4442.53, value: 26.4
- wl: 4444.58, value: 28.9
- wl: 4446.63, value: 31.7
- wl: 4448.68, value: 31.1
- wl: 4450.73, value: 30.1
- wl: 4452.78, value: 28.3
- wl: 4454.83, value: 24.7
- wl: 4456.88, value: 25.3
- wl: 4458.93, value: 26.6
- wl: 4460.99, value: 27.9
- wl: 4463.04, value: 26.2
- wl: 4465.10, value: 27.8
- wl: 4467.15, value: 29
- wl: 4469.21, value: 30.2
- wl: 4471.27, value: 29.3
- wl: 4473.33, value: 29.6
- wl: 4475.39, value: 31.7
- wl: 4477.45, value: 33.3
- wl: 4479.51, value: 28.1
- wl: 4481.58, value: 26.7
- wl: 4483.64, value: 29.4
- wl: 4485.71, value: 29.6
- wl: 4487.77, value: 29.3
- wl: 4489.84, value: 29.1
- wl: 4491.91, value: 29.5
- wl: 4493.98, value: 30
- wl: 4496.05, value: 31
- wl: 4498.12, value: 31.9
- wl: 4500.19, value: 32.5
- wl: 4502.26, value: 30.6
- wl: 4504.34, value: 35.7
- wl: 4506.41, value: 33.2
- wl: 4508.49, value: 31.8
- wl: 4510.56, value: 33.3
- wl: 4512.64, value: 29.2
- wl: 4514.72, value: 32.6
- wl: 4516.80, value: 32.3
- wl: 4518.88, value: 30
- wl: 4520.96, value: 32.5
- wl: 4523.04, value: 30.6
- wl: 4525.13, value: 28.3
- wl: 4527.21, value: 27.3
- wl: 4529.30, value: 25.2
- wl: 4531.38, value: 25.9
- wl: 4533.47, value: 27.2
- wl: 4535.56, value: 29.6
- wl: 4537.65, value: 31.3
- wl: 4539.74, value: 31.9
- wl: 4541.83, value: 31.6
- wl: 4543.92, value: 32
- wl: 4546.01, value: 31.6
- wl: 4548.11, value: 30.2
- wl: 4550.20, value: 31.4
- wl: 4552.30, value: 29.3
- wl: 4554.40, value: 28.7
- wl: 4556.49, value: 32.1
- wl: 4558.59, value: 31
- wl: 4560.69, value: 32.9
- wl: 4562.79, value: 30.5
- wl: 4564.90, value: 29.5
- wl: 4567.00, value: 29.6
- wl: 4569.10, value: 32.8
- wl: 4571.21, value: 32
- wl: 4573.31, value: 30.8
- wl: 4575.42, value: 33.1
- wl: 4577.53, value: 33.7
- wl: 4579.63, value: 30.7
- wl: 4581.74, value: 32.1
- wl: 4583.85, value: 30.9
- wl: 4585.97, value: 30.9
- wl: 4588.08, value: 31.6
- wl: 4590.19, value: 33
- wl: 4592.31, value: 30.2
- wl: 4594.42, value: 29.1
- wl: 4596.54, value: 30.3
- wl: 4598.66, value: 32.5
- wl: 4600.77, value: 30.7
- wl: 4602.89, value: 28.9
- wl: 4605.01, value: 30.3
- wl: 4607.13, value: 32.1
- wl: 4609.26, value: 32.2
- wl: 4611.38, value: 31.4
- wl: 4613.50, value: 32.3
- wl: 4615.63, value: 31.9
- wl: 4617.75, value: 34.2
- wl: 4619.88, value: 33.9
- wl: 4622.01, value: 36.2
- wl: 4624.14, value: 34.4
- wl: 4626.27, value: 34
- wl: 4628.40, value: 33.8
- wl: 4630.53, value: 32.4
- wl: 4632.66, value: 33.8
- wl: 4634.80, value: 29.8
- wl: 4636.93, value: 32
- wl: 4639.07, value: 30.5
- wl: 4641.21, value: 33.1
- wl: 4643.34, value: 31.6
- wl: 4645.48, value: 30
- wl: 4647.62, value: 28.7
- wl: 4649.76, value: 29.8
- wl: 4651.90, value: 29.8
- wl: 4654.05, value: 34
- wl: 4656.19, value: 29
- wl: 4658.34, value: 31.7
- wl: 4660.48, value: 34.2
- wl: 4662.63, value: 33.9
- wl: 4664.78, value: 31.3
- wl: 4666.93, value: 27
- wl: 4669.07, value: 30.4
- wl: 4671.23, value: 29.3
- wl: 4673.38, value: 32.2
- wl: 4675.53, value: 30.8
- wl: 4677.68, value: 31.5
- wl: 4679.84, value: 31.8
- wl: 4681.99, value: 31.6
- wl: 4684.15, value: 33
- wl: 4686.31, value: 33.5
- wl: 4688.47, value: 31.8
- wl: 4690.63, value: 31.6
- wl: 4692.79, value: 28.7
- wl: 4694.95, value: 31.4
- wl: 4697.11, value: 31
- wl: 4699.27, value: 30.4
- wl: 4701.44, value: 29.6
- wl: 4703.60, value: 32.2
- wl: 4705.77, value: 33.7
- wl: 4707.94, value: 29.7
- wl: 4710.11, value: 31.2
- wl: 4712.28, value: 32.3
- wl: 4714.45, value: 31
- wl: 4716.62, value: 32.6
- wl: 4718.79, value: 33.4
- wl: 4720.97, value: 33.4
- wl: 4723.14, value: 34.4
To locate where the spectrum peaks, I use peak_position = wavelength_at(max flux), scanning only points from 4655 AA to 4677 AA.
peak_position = 4660.48 AA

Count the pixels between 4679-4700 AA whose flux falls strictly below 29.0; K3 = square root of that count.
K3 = 1.0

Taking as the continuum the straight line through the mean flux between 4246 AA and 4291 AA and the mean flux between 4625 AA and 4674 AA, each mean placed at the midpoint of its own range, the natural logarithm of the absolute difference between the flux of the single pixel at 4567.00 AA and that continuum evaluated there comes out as -1.3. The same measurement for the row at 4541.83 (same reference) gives 0.8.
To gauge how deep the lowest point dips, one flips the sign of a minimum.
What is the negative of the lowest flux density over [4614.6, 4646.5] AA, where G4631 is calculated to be -29.8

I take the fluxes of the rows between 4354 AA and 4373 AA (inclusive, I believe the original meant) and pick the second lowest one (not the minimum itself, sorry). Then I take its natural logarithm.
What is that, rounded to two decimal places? 3.27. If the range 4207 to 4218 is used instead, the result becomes 3.10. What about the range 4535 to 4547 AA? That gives 3.44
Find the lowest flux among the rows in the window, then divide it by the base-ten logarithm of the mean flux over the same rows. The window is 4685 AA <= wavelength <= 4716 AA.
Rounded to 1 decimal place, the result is 19.2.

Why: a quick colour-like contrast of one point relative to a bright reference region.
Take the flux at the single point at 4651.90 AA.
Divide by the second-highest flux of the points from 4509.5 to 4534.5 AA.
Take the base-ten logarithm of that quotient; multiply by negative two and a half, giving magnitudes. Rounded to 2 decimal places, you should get 0.10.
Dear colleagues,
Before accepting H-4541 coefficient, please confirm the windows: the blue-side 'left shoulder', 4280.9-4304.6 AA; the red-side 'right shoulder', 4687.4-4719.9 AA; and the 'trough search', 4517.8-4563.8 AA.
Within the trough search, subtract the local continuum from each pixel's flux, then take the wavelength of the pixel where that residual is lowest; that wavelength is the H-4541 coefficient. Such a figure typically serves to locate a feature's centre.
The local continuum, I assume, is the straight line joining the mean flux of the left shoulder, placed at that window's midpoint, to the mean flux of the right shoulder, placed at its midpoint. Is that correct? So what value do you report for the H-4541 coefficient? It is 4529.30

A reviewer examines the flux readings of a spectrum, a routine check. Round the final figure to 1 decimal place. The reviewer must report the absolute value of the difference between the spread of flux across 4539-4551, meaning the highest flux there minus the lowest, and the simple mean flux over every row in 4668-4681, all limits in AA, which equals 29.2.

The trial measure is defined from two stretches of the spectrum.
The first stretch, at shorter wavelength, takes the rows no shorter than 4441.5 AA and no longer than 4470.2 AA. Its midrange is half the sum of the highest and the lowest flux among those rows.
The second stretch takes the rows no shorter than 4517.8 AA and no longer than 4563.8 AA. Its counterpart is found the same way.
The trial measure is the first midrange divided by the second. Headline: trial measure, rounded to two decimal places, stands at 0.97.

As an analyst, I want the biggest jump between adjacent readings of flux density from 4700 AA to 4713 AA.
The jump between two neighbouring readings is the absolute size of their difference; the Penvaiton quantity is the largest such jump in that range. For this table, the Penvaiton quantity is 4.0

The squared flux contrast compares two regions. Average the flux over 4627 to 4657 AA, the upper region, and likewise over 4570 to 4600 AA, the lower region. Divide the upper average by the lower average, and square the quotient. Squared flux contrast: 0.99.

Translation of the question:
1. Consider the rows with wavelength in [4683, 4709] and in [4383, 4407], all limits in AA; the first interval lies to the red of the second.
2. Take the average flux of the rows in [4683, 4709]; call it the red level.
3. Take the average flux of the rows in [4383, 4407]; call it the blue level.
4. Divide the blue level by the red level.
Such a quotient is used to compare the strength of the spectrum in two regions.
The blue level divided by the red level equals 0.83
